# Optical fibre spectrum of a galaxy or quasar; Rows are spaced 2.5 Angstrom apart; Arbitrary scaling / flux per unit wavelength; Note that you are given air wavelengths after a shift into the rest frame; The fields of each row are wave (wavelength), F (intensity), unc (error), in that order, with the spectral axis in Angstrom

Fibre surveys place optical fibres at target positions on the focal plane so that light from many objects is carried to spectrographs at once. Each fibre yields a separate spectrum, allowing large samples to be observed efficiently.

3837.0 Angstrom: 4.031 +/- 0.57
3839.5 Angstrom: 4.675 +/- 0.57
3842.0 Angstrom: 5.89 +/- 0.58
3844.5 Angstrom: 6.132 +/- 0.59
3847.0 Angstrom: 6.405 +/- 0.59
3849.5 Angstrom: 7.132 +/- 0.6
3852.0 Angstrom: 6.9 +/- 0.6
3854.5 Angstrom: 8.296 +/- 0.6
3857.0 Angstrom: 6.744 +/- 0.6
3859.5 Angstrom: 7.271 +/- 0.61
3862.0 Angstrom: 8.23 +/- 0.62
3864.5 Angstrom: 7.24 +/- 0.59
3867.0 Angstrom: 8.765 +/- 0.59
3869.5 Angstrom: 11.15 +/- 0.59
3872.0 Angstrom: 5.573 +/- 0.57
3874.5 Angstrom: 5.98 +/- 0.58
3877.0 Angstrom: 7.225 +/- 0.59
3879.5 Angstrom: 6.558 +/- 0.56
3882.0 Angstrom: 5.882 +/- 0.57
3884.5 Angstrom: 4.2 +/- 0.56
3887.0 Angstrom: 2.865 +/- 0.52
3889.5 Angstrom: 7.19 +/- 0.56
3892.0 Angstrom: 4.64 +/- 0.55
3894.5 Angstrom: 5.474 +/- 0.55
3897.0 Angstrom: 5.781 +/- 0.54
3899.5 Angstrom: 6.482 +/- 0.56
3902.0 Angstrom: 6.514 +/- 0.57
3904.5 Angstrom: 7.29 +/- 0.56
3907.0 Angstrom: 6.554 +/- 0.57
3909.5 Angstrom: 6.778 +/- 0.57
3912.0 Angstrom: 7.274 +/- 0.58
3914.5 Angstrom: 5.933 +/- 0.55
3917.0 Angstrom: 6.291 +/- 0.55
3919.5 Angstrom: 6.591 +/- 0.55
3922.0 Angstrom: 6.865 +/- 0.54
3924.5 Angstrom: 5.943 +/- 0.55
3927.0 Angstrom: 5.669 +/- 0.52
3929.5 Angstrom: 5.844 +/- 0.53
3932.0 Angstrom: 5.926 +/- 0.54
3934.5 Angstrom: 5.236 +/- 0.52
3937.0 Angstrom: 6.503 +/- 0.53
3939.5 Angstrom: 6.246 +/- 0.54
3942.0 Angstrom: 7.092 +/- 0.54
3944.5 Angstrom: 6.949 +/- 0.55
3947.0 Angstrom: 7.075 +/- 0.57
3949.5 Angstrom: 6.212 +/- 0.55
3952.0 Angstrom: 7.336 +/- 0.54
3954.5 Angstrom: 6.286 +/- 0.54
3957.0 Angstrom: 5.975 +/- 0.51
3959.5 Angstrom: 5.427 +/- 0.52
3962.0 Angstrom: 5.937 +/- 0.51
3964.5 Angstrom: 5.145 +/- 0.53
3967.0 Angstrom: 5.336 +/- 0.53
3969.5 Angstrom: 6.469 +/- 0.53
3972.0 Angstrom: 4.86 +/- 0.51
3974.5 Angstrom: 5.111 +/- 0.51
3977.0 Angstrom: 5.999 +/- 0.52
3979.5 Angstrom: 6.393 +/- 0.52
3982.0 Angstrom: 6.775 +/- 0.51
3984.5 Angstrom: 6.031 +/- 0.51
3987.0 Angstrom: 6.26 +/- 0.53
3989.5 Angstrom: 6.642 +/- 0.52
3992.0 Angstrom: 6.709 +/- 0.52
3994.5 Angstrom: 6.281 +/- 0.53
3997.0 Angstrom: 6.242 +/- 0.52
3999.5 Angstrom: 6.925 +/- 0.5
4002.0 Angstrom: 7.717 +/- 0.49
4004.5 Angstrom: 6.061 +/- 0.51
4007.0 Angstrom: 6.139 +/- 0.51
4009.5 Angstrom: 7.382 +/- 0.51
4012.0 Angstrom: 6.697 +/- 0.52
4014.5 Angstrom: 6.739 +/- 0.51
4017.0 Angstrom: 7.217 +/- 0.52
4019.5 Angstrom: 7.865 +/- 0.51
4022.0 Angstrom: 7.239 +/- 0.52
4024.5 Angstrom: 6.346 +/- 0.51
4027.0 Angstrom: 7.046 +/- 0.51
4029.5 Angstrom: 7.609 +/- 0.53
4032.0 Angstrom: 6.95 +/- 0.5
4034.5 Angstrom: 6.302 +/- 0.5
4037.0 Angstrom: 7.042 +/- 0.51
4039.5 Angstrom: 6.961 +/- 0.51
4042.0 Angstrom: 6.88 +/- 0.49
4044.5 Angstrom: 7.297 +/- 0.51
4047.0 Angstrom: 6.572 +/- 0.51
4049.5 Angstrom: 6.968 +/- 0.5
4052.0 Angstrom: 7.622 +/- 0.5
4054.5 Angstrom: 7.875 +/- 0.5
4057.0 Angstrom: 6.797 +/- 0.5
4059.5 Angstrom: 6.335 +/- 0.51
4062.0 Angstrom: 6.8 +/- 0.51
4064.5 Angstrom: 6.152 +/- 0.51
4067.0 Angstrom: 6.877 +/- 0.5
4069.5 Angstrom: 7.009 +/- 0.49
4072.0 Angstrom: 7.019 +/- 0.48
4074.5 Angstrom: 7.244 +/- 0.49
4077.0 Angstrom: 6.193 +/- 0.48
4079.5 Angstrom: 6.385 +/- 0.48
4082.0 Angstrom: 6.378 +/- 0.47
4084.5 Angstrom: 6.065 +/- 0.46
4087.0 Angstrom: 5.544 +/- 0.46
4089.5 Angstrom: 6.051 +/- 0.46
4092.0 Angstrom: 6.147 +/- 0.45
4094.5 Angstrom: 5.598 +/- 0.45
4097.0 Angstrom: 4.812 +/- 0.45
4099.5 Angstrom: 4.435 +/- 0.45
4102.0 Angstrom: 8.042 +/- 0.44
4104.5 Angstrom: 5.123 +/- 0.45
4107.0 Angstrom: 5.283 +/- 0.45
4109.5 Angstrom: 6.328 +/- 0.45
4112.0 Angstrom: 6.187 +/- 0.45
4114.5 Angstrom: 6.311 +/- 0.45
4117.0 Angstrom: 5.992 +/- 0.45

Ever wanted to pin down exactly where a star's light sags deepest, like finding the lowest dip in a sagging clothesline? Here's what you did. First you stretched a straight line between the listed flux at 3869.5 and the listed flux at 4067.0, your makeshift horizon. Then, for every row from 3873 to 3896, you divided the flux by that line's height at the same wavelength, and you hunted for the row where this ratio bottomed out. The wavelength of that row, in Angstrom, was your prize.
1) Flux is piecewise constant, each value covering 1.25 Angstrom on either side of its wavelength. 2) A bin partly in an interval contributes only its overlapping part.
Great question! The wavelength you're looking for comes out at 3887.0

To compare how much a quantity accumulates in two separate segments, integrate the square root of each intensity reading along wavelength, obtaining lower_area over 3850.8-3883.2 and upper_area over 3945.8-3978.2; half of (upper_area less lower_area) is -4.4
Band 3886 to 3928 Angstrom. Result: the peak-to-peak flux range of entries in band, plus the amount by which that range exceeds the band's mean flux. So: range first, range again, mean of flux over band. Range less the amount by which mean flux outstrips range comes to 2.7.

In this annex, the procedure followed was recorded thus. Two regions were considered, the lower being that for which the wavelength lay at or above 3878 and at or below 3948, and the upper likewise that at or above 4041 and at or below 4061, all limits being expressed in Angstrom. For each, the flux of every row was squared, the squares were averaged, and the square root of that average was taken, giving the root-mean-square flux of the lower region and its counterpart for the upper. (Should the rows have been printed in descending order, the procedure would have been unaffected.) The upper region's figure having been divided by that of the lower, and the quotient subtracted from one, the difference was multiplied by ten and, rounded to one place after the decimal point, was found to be -1.4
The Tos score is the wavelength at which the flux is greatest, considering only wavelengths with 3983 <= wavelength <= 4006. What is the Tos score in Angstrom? 4002.0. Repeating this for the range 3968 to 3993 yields 3982.0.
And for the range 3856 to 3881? 3869.5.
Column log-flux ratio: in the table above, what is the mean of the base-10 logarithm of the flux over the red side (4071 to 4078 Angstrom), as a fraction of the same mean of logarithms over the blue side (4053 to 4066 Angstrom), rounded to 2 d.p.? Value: 1.00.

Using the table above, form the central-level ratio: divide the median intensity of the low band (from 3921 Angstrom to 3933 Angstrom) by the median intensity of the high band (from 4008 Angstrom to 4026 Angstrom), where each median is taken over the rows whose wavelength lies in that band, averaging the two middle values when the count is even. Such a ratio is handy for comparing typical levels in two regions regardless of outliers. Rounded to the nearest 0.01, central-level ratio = 0.82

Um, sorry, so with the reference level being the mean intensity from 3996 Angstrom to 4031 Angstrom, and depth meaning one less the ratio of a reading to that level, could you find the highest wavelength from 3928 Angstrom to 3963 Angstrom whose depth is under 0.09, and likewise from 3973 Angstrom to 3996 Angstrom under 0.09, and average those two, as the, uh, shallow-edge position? 3972.0 Angstrom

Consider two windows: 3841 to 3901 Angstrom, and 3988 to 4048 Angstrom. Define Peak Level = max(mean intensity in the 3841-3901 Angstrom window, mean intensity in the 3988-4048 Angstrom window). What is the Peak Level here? 6.87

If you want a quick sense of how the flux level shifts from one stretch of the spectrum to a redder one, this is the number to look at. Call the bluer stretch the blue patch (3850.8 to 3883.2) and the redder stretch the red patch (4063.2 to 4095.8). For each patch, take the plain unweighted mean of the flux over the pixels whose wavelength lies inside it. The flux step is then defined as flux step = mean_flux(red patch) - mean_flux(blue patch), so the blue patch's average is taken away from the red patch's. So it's -1.0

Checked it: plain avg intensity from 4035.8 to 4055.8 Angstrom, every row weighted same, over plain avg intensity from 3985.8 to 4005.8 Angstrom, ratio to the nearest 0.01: 1.08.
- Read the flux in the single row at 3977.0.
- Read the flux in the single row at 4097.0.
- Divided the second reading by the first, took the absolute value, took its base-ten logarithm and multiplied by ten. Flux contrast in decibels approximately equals -0.96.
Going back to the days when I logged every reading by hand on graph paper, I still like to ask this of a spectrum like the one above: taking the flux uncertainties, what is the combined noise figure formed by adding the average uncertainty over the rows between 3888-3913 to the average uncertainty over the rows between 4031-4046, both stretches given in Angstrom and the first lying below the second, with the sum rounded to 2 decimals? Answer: 1.06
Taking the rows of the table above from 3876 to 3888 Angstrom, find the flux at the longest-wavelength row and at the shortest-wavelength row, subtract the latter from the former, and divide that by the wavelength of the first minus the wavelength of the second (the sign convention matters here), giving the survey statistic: -0.44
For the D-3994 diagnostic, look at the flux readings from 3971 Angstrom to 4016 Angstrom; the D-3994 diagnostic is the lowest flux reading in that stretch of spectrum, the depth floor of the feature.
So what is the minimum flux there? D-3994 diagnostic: 4.86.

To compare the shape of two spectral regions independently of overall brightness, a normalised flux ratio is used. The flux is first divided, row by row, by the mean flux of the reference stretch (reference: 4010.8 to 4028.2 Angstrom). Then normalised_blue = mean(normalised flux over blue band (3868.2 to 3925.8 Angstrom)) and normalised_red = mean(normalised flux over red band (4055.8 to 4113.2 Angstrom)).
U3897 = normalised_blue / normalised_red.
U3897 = 1.02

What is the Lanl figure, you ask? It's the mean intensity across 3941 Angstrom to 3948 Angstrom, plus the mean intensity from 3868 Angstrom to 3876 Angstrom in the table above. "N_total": 14.6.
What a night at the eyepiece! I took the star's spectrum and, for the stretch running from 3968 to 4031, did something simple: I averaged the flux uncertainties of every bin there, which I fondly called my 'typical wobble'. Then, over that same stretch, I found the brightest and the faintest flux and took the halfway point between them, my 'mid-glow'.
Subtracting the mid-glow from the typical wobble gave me -5.8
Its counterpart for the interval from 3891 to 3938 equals -5.4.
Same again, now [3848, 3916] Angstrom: -6.4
